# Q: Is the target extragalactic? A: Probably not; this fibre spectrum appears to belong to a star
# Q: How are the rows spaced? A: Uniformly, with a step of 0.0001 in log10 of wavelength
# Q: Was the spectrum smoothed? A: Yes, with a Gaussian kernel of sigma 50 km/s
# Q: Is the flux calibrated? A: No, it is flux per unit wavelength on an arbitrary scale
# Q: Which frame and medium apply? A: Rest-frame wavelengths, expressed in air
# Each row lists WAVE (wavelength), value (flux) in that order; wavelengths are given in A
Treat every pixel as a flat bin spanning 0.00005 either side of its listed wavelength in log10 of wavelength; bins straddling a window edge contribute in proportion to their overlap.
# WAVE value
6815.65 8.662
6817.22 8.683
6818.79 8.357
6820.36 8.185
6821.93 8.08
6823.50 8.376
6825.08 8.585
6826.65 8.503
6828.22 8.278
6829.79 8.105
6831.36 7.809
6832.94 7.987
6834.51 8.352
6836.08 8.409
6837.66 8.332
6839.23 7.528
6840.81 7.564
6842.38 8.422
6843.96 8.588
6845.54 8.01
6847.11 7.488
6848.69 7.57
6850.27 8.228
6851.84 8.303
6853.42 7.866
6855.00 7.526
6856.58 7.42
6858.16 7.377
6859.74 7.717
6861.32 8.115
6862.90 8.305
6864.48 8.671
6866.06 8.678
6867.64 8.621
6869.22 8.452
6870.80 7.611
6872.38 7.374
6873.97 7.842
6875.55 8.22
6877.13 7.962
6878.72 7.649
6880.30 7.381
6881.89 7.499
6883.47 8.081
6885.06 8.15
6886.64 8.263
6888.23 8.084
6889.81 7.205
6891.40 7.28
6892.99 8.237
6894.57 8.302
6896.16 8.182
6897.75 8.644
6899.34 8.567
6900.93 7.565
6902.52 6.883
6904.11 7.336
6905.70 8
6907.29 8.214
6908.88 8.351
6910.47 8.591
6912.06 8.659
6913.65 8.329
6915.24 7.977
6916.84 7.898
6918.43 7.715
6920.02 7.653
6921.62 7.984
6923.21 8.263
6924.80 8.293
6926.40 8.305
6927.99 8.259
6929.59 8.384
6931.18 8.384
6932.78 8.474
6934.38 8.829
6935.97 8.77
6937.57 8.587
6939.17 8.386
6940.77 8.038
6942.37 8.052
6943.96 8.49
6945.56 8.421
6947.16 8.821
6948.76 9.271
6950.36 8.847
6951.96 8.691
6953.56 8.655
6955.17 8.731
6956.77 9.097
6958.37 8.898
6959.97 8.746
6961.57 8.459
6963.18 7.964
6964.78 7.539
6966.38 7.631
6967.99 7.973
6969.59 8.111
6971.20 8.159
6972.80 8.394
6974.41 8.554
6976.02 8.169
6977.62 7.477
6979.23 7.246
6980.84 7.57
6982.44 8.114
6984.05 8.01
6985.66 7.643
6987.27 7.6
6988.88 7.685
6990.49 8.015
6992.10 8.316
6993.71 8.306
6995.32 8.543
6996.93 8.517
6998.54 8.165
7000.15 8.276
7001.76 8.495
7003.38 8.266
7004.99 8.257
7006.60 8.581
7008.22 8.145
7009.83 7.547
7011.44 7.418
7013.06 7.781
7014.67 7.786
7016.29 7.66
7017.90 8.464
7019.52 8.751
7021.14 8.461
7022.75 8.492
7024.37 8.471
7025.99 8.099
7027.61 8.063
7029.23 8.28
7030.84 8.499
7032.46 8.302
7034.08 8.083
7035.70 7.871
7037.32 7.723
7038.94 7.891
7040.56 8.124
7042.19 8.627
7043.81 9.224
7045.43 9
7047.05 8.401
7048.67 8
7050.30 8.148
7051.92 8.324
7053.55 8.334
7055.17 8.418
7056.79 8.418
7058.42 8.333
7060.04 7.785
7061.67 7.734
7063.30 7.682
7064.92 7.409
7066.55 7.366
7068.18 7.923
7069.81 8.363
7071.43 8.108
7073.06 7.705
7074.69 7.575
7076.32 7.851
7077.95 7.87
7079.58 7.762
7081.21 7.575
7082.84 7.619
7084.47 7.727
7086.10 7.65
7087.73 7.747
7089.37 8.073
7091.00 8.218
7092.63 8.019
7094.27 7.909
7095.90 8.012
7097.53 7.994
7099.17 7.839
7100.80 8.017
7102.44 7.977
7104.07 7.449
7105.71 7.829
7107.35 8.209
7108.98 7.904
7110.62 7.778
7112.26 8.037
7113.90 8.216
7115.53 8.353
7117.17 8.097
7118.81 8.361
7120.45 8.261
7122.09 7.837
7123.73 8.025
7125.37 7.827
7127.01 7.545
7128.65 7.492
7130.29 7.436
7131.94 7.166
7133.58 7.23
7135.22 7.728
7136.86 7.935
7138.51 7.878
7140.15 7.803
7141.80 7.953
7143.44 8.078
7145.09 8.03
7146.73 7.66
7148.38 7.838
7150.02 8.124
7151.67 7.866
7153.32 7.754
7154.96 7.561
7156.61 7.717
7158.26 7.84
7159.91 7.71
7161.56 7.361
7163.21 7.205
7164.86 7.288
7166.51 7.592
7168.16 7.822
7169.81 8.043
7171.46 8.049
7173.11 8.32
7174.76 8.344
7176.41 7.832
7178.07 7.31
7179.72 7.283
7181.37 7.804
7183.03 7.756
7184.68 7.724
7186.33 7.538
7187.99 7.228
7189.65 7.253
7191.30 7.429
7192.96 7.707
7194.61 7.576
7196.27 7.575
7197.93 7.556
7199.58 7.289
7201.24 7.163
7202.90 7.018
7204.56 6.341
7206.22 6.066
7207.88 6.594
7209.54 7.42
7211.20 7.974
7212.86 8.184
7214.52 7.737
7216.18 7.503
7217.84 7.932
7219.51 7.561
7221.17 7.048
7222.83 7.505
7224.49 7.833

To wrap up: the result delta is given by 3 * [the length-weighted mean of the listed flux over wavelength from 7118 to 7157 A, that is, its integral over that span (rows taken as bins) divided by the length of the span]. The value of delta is 23.4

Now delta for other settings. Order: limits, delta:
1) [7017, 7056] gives 25.0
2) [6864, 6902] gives 24.0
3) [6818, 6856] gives 24.3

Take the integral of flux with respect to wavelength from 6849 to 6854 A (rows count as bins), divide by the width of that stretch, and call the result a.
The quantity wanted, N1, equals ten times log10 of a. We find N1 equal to 9.08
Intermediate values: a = 8.1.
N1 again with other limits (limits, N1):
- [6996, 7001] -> 9.21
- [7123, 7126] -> 8.99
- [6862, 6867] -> 9.32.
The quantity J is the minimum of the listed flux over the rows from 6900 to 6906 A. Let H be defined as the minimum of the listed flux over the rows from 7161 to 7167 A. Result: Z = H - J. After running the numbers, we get 0.3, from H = 7.205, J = 6.883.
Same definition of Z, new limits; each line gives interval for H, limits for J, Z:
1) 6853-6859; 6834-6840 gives -0.2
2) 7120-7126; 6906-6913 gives -0.4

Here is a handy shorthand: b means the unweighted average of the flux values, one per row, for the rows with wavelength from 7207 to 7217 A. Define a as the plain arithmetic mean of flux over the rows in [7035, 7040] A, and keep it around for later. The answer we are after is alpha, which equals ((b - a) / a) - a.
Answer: -7.9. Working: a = 7.83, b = 7.6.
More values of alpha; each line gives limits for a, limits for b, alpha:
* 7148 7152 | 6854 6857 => -8.0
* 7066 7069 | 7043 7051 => -7.5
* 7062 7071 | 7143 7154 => -7.7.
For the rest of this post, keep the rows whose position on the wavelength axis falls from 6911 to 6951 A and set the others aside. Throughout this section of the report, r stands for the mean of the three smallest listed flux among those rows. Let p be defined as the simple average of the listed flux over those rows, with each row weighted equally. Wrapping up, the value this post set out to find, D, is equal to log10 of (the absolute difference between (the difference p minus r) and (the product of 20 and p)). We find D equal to 2.222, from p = 8.36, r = 7.76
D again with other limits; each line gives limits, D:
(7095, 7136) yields 2.195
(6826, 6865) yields 2.204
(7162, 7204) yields 2.180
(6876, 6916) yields 2.200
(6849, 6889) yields 2.201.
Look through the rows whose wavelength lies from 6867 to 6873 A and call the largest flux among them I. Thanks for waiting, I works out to 8.621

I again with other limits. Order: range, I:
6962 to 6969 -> 7.973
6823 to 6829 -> 8.585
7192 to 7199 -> 7.707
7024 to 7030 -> 8.471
